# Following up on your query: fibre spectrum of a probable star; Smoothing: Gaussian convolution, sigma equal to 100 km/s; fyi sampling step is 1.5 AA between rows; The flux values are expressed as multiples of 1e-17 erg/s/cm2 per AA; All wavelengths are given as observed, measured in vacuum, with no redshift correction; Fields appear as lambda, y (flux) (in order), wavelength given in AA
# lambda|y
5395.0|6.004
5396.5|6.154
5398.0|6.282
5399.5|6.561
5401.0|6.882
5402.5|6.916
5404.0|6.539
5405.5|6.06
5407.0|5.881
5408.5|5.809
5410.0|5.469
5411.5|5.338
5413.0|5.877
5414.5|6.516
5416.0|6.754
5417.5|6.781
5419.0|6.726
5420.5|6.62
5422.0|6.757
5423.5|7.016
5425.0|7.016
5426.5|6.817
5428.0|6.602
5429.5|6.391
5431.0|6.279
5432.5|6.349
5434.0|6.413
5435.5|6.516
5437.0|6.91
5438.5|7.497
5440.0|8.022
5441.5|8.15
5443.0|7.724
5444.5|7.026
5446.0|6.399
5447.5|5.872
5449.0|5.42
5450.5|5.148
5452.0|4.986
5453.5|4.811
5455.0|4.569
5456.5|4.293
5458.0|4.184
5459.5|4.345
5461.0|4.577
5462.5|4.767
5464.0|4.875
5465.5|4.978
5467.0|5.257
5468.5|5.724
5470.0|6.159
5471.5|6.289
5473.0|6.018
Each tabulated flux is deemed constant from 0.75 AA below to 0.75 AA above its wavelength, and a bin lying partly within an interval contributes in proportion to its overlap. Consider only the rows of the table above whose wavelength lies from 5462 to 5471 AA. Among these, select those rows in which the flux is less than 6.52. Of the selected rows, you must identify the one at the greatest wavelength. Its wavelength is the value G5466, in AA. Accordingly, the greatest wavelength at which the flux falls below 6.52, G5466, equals 5470.0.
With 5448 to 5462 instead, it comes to 5461.0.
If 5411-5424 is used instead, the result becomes 5414.5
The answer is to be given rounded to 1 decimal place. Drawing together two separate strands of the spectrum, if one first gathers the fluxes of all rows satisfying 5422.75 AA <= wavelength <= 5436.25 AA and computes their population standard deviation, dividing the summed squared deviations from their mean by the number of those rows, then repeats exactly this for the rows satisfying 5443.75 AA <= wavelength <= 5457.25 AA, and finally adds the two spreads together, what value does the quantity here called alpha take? 1.1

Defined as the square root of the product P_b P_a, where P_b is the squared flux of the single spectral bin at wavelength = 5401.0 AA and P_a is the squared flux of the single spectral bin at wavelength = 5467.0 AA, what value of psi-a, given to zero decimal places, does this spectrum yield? 36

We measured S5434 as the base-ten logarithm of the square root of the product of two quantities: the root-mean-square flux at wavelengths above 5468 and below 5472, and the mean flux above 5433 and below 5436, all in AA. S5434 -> 0.80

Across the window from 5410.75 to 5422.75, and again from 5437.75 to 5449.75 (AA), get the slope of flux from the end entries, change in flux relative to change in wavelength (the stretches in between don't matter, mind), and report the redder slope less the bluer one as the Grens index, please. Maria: -0.33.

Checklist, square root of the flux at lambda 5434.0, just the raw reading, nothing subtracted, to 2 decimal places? 2.53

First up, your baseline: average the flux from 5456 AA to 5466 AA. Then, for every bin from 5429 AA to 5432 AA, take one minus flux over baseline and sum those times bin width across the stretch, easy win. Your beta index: -1.2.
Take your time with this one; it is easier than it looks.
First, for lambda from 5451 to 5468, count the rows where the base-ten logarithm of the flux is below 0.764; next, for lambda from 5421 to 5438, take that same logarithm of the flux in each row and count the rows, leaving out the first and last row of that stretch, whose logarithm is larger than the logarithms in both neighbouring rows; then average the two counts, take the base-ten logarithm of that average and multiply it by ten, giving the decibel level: 7.4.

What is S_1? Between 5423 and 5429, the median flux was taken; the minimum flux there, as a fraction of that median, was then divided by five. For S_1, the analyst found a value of 0.191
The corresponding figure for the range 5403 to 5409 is 0.195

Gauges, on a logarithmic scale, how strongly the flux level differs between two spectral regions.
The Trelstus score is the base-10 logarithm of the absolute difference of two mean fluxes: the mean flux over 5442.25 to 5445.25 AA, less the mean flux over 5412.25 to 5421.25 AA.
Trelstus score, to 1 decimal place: -0.1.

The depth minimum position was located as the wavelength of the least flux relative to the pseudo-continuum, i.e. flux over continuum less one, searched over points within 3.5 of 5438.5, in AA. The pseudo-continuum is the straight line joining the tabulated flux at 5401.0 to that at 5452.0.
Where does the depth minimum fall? 5435.5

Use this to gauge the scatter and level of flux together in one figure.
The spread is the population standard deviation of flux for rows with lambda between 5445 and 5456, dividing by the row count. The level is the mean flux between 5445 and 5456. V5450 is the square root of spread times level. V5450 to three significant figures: 1.77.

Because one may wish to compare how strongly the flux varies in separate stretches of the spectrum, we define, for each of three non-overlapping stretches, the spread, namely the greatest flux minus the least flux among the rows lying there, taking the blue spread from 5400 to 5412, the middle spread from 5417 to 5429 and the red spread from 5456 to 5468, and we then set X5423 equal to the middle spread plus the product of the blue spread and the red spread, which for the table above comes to 2.1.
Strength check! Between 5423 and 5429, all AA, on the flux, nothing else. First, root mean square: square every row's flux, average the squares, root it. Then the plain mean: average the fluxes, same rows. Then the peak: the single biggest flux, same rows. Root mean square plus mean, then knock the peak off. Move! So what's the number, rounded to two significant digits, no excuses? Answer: 6.7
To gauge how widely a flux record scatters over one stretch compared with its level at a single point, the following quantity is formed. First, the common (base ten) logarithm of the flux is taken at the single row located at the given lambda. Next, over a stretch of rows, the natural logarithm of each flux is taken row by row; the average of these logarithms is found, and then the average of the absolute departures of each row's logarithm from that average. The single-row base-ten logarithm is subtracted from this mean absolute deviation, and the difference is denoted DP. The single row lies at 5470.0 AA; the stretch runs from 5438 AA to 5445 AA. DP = -0.74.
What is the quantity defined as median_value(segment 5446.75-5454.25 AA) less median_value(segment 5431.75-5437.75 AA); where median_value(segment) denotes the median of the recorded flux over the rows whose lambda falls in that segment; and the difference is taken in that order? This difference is -1.3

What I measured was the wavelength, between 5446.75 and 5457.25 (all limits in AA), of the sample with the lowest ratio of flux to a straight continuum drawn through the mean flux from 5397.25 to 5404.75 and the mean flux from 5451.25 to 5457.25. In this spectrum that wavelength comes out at 5456.5 AA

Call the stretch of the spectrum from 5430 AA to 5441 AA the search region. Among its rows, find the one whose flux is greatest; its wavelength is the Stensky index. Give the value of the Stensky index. 5440.0 AA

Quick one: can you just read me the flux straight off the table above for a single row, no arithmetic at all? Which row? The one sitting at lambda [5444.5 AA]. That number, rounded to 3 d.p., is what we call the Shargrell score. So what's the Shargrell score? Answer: 7.026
